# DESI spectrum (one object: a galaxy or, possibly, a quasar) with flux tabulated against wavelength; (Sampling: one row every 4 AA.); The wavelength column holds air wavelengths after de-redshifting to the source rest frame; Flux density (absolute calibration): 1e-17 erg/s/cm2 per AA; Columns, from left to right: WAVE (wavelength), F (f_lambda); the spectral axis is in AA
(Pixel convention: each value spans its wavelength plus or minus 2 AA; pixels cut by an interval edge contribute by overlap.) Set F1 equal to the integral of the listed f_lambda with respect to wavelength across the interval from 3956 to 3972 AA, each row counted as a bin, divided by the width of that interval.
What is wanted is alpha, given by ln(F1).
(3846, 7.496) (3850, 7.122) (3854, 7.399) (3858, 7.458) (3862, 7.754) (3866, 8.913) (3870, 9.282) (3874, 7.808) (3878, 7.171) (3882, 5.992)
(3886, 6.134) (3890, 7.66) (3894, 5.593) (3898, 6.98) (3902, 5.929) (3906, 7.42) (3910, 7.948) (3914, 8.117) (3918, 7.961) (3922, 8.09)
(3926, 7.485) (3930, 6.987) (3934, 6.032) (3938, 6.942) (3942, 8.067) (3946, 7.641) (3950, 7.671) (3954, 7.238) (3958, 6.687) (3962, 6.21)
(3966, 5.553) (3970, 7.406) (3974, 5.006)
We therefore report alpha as 1.87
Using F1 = 6.5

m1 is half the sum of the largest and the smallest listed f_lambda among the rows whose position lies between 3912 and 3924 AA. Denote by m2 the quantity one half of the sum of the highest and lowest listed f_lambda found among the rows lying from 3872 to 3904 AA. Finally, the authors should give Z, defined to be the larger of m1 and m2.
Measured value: 8.04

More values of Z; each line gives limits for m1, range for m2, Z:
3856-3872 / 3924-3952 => 8.37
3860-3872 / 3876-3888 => 8.52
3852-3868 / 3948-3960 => 8.16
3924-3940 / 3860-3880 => 8.23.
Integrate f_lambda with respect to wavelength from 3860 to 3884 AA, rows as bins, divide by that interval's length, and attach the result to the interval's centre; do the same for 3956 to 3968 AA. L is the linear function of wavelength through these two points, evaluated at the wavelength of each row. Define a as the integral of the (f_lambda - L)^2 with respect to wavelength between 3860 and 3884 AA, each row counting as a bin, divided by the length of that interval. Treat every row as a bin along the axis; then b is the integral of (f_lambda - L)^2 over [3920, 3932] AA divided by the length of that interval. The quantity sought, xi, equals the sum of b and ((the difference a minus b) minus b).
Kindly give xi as 0.36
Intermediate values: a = 1.0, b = 0.65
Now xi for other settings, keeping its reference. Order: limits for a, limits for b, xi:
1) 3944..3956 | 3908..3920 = 0.38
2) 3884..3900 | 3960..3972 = 0.63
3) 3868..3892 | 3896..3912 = 0.52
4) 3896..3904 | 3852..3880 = 0.34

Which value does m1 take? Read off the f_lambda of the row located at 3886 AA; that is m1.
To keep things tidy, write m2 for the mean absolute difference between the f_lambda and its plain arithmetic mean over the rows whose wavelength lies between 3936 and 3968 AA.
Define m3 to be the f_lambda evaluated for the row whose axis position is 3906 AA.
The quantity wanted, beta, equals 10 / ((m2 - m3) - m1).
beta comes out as -0.78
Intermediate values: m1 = 6.134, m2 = 0.65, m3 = 7.42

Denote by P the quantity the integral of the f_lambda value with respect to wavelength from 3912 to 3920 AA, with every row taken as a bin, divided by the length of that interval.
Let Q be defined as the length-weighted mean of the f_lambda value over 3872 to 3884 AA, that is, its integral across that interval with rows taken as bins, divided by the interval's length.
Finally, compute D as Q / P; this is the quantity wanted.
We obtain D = 0.87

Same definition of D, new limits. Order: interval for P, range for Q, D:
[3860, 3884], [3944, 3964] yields 0.91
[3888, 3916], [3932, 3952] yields 1.03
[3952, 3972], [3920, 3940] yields 1.07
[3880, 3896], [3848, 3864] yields 1.17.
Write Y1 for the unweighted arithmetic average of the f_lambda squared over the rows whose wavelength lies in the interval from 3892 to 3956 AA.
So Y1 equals 53.3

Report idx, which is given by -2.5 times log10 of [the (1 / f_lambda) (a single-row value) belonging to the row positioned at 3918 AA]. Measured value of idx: 2.25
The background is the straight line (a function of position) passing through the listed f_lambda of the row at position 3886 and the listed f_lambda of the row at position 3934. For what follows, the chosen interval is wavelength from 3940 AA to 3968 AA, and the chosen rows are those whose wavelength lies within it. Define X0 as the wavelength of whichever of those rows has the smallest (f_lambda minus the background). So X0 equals 3966 AA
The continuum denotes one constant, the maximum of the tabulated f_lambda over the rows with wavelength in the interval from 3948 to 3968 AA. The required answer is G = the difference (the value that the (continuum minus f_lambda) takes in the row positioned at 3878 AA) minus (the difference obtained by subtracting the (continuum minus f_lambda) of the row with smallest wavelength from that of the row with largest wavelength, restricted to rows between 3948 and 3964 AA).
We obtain -1.0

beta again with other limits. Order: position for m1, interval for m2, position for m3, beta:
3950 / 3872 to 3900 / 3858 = -0.69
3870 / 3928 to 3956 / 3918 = -0.60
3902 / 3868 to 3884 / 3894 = -0.95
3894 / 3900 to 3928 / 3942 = -0.76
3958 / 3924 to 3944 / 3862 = -0.72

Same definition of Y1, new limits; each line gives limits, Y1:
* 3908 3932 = 60.5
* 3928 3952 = 52.6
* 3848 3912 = 54.0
